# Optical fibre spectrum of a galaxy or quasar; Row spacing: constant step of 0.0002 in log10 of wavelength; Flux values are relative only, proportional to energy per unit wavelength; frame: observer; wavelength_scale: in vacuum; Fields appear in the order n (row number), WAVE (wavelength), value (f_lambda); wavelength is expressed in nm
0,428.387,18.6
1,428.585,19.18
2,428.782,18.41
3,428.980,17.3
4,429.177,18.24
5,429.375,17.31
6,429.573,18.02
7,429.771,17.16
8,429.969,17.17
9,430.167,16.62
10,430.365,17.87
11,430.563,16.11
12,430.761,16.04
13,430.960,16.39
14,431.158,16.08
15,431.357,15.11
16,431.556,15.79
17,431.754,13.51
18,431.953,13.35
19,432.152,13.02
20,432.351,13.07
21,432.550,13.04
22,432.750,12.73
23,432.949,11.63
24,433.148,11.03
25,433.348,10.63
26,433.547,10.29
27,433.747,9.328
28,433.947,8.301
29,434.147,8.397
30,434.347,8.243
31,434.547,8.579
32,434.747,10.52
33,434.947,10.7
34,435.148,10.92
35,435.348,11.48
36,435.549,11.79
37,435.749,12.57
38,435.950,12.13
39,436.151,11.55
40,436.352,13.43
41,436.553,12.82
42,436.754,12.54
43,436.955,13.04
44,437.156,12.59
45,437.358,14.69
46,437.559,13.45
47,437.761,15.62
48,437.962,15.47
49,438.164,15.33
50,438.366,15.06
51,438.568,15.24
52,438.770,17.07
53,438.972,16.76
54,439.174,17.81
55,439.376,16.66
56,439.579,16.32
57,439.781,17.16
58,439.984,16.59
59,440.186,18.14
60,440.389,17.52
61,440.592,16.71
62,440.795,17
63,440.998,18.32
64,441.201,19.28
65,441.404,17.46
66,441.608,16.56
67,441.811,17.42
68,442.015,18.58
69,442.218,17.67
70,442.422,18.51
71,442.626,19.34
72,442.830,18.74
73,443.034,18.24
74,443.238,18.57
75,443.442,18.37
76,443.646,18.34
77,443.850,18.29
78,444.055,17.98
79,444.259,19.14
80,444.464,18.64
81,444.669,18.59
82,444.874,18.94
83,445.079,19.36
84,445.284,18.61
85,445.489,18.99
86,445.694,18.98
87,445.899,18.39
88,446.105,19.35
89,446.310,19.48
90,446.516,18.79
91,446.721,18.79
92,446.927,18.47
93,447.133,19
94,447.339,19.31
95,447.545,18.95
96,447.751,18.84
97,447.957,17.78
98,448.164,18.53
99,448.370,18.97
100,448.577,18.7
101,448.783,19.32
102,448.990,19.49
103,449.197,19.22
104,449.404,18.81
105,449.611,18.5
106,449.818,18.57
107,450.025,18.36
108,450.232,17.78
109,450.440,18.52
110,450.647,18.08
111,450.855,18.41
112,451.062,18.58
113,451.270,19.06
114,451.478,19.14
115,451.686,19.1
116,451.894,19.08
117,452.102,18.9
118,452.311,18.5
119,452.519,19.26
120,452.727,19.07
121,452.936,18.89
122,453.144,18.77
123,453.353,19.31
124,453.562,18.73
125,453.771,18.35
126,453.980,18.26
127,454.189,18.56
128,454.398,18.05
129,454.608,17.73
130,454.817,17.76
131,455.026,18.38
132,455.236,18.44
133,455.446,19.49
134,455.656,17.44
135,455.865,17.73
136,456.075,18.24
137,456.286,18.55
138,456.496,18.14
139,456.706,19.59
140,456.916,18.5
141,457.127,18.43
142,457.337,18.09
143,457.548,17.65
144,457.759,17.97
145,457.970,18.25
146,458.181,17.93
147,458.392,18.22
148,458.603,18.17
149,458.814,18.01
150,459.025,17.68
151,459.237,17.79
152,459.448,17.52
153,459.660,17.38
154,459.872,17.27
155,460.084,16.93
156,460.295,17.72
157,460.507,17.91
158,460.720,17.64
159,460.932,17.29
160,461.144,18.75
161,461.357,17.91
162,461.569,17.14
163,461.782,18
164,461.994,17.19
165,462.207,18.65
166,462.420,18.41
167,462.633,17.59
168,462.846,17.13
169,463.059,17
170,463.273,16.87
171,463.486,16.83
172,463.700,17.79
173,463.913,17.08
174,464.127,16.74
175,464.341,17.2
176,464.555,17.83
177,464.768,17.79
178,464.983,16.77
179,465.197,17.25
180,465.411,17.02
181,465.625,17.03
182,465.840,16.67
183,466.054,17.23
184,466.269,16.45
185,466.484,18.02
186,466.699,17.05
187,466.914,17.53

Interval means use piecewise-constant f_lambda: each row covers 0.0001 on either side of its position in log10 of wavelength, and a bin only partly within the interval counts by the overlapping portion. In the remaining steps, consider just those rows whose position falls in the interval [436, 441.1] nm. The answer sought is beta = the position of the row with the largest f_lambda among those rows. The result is 440.998 nm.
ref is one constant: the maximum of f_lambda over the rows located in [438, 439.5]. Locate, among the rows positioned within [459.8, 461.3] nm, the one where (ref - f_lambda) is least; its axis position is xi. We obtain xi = 461.144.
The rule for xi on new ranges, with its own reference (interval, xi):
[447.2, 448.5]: 447.339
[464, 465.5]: 464.555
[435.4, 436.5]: 436.352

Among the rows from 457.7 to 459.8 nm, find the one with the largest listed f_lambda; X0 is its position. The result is 457.970 nm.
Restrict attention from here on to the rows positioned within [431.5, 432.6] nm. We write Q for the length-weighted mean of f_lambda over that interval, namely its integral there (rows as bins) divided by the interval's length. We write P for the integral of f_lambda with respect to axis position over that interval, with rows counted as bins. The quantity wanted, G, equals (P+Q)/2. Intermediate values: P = 14.9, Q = 13.6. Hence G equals 14.3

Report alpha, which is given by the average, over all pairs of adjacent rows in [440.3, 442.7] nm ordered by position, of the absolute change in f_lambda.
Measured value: 0.97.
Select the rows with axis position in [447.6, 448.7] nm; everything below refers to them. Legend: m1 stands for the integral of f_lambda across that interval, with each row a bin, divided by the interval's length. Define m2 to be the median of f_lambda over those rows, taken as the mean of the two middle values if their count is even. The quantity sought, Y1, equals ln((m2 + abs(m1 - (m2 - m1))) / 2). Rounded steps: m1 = 18.6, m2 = 18.7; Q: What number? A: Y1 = 2.92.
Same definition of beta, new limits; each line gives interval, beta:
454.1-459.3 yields 456.706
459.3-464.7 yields 461.144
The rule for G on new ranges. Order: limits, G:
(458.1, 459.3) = 19.8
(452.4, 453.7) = 21.8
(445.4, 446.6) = 20.9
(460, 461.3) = 20.4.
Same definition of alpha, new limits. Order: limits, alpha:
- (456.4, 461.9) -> 0.47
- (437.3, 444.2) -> 0.76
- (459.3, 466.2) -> 0.52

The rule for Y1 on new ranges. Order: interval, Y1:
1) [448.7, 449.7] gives 2.95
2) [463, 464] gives 2.84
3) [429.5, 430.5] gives 2.85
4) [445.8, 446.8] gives 2.94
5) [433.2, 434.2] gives 2.25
